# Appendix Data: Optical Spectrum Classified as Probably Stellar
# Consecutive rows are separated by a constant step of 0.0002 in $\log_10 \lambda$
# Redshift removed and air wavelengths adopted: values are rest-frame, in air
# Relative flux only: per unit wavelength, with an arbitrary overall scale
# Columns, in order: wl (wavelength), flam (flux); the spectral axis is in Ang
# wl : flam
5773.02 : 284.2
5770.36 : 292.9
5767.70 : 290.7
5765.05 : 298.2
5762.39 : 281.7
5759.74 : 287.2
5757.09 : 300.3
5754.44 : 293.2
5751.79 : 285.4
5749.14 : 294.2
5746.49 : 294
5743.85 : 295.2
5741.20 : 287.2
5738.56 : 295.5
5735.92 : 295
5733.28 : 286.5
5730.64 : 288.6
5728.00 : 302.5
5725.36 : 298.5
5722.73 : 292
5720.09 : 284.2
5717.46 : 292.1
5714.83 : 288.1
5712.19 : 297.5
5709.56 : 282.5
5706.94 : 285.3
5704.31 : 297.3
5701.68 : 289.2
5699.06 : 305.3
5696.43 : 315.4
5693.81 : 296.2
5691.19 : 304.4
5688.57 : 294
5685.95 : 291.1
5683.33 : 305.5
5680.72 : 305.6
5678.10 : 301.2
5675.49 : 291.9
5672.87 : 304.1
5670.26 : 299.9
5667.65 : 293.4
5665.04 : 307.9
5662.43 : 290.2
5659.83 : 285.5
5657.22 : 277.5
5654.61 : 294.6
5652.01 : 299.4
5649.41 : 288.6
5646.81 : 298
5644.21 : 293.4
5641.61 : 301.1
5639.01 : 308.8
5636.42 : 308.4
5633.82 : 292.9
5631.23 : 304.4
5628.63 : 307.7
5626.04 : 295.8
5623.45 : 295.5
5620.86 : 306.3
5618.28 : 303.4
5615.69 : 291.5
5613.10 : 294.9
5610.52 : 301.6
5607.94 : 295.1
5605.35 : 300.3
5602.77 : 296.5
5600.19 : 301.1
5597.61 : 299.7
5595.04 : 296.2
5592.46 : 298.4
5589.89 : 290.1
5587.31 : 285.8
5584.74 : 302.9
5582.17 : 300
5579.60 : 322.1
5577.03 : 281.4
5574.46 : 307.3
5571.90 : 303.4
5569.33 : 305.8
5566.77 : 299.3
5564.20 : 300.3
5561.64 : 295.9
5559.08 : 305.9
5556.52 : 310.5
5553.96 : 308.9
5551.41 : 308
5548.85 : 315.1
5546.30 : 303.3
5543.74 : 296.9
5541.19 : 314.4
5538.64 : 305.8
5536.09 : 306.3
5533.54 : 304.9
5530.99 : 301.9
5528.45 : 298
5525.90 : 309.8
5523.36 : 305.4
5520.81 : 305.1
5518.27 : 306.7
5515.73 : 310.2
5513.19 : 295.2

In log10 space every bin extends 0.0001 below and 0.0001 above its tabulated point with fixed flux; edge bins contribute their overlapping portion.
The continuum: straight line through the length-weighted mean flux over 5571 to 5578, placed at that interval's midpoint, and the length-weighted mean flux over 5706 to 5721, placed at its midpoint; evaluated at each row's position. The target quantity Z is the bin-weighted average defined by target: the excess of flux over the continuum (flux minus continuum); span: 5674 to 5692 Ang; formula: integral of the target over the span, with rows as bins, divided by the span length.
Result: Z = 8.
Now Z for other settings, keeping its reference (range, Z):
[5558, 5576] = 4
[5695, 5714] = 7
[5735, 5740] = 8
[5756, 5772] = 6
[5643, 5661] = -2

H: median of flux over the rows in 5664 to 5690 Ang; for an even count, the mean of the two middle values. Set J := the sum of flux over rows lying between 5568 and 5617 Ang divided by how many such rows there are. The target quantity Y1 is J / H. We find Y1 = 0.99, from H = 301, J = 299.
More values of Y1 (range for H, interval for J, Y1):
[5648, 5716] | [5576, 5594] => 1.01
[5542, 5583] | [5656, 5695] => 0.97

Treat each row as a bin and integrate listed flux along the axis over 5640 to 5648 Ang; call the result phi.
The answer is 2382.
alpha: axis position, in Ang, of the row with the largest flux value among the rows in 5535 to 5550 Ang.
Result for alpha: 5548.85 Ang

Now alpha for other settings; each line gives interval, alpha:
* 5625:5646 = 5639.01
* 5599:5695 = 5639.01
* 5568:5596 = 5579.60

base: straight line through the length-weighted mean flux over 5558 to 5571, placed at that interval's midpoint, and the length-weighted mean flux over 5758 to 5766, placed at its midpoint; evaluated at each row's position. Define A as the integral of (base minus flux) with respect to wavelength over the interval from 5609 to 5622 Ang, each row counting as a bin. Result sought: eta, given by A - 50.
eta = -66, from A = -16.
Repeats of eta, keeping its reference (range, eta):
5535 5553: -132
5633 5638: -75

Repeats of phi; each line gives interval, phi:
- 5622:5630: 2397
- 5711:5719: 2337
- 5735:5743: 2341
